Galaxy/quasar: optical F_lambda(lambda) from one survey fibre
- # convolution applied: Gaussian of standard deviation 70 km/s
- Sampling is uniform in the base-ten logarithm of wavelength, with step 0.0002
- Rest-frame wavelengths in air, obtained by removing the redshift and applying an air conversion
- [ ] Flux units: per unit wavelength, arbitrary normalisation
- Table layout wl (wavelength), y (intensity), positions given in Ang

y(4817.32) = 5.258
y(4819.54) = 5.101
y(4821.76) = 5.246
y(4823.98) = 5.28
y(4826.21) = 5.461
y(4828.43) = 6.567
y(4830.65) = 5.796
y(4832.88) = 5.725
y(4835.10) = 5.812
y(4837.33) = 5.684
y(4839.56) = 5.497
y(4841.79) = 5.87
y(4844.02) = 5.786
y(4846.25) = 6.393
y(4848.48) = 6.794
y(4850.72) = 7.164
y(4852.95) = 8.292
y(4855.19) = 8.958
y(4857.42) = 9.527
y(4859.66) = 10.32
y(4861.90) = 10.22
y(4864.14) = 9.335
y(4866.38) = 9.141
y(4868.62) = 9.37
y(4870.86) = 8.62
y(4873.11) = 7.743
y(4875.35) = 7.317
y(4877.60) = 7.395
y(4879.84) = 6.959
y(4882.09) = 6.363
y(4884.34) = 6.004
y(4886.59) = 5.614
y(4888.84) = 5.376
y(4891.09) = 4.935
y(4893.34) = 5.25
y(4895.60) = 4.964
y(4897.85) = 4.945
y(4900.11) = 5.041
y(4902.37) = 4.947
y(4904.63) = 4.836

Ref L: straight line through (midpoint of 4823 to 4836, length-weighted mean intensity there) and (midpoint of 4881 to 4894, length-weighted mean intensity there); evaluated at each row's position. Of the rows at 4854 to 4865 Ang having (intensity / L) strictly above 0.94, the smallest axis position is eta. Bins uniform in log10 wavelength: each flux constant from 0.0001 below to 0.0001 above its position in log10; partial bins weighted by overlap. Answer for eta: 4855.19 Ang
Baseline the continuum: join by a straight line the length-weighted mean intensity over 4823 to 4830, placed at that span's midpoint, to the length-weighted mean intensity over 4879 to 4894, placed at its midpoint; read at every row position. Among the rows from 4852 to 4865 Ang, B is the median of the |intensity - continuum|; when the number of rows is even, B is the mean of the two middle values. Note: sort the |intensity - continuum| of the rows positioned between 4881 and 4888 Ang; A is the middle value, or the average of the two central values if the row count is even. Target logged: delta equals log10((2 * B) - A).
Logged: 0.85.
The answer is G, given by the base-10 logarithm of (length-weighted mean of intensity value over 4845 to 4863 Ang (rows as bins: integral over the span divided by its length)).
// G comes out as 0.93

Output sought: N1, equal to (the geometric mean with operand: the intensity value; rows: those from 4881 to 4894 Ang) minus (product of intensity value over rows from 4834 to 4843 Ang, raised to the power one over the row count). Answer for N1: -0.1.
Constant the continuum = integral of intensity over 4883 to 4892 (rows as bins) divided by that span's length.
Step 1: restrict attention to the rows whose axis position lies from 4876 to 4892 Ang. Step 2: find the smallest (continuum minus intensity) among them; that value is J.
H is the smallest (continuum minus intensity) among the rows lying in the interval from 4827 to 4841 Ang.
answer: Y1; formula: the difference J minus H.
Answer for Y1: -0.8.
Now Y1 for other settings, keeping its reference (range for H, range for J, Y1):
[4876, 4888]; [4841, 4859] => -2.1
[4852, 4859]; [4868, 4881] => 0.2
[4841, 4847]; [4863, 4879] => -3.0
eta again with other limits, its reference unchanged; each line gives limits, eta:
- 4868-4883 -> 4868.62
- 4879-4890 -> 4879.84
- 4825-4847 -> 4826.21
